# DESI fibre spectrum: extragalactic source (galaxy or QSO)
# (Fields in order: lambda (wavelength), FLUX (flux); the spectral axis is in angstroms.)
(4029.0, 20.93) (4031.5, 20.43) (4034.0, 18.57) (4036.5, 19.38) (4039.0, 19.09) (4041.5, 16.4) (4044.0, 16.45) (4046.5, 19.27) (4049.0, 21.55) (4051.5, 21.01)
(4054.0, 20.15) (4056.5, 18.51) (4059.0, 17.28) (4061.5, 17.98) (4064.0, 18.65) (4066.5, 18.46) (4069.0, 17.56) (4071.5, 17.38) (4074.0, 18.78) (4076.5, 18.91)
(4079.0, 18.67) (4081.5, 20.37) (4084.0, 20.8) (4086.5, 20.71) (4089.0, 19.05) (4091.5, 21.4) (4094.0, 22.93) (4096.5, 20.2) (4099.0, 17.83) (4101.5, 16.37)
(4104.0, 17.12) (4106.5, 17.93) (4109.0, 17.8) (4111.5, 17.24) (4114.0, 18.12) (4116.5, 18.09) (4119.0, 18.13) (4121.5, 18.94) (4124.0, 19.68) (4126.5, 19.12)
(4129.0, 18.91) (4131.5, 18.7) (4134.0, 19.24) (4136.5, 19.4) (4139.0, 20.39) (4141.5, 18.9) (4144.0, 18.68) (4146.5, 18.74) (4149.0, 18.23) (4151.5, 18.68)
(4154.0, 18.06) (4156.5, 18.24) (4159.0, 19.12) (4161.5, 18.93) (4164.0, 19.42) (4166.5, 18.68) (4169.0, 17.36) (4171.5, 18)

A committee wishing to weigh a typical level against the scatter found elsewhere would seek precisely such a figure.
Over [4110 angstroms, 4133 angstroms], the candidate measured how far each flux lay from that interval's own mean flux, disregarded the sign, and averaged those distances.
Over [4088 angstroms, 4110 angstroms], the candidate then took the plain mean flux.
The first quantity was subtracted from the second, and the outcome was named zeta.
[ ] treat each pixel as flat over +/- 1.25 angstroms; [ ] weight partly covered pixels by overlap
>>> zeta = 18.4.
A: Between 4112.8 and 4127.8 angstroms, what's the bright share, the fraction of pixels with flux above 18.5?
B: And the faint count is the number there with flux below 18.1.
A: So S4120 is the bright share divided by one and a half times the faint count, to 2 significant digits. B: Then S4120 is 0.33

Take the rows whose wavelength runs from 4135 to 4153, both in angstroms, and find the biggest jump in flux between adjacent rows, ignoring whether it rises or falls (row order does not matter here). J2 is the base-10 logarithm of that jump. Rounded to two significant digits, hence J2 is 0.17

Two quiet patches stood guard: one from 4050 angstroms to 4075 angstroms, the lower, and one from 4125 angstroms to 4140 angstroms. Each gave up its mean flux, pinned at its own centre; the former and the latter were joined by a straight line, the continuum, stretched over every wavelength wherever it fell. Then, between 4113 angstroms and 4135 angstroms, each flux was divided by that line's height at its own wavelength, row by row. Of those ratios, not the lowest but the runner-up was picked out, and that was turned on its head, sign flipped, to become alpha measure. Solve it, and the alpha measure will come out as -0.947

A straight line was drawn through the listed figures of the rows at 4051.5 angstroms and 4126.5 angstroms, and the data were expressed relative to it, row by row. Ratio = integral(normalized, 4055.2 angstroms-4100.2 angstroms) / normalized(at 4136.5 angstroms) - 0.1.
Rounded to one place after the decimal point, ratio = 41.2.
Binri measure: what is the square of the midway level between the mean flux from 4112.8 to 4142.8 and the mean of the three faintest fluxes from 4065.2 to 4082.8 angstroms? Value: 338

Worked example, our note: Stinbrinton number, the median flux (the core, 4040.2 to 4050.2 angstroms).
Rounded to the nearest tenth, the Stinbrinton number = 17.9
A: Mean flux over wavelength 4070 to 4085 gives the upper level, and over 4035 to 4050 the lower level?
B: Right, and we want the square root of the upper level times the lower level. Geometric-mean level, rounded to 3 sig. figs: 18.9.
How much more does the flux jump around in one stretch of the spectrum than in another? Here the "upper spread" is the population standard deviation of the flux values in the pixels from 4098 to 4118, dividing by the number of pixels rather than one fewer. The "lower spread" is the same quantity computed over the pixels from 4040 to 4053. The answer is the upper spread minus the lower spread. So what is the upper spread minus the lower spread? -1.6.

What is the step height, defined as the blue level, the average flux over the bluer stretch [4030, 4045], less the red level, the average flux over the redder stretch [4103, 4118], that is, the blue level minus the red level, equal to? 0.7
